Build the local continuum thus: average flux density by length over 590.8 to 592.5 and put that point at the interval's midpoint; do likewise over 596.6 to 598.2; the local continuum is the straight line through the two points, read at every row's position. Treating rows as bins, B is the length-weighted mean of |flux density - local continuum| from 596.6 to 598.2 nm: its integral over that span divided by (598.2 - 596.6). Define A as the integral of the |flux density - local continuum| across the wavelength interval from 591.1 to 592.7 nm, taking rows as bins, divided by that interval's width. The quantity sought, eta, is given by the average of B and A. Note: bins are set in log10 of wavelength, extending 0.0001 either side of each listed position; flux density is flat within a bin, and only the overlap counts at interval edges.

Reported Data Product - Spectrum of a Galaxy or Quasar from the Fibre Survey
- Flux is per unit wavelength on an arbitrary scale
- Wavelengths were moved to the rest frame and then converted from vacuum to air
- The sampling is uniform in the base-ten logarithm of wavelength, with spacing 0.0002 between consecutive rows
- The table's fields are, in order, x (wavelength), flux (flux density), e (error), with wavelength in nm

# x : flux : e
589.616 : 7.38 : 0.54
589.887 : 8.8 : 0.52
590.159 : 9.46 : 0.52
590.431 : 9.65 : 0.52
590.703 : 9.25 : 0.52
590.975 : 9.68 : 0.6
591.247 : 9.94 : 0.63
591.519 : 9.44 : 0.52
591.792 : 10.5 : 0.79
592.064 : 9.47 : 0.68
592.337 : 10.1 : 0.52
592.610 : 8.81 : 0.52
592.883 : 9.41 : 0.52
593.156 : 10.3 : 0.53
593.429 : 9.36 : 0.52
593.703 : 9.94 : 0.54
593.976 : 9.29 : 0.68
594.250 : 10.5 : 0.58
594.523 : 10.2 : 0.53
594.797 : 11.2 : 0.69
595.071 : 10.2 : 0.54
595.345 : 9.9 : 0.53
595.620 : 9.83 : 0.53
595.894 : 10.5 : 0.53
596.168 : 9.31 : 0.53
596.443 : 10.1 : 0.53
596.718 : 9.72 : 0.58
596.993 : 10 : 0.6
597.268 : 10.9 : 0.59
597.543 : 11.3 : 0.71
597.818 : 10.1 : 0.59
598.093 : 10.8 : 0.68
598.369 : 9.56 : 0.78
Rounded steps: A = 0.46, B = 0.51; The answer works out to 0.486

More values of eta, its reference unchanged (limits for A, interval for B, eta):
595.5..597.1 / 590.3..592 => 0.405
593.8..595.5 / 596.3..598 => 0.465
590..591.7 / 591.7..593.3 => 0.388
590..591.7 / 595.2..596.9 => 0.363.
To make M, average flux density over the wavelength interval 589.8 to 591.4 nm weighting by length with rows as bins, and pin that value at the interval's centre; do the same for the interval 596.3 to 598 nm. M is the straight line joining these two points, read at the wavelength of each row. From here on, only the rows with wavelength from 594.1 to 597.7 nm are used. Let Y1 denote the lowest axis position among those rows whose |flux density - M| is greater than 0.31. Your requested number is 594.250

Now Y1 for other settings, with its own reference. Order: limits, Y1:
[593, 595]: 593.156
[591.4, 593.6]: 591.792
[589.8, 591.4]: 589.887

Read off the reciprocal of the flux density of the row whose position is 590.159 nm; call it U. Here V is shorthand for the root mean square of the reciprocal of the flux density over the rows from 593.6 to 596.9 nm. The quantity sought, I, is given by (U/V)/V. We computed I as 10.6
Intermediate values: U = 0.106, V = 0.0998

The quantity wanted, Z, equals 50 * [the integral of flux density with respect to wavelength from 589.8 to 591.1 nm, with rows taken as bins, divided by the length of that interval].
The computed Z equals 469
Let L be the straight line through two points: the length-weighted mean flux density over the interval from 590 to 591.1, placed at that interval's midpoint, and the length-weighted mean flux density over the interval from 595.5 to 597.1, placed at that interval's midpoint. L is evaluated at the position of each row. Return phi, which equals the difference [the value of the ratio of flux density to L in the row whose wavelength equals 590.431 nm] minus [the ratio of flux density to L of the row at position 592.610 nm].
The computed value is 0.10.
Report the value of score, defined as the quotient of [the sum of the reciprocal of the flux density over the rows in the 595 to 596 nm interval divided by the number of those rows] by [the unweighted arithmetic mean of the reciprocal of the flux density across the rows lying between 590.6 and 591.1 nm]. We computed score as 0.94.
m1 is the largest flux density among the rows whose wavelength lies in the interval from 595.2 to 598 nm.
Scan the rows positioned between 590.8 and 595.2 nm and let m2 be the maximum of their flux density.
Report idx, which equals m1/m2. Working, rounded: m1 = 11.3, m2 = 11.2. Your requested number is 1.01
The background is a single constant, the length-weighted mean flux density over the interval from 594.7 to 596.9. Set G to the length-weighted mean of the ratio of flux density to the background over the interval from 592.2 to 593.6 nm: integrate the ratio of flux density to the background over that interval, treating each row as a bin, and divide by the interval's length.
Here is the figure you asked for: 0.95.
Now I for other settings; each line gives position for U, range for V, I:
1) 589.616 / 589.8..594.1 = 12.4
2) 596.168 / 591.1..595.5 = 10.4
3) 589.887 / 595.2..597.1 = 11.1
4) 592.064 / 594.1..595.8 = 11.2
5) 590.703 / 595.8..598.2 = 11.4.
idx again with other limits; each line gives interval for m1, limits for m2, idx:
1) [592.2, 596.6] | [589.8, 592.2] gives 1.07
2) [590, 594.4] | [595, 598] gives 0.93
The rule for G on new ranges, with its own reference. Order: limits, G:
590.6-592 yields 0.97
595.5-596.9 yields 0.98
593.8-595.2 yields 1.02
